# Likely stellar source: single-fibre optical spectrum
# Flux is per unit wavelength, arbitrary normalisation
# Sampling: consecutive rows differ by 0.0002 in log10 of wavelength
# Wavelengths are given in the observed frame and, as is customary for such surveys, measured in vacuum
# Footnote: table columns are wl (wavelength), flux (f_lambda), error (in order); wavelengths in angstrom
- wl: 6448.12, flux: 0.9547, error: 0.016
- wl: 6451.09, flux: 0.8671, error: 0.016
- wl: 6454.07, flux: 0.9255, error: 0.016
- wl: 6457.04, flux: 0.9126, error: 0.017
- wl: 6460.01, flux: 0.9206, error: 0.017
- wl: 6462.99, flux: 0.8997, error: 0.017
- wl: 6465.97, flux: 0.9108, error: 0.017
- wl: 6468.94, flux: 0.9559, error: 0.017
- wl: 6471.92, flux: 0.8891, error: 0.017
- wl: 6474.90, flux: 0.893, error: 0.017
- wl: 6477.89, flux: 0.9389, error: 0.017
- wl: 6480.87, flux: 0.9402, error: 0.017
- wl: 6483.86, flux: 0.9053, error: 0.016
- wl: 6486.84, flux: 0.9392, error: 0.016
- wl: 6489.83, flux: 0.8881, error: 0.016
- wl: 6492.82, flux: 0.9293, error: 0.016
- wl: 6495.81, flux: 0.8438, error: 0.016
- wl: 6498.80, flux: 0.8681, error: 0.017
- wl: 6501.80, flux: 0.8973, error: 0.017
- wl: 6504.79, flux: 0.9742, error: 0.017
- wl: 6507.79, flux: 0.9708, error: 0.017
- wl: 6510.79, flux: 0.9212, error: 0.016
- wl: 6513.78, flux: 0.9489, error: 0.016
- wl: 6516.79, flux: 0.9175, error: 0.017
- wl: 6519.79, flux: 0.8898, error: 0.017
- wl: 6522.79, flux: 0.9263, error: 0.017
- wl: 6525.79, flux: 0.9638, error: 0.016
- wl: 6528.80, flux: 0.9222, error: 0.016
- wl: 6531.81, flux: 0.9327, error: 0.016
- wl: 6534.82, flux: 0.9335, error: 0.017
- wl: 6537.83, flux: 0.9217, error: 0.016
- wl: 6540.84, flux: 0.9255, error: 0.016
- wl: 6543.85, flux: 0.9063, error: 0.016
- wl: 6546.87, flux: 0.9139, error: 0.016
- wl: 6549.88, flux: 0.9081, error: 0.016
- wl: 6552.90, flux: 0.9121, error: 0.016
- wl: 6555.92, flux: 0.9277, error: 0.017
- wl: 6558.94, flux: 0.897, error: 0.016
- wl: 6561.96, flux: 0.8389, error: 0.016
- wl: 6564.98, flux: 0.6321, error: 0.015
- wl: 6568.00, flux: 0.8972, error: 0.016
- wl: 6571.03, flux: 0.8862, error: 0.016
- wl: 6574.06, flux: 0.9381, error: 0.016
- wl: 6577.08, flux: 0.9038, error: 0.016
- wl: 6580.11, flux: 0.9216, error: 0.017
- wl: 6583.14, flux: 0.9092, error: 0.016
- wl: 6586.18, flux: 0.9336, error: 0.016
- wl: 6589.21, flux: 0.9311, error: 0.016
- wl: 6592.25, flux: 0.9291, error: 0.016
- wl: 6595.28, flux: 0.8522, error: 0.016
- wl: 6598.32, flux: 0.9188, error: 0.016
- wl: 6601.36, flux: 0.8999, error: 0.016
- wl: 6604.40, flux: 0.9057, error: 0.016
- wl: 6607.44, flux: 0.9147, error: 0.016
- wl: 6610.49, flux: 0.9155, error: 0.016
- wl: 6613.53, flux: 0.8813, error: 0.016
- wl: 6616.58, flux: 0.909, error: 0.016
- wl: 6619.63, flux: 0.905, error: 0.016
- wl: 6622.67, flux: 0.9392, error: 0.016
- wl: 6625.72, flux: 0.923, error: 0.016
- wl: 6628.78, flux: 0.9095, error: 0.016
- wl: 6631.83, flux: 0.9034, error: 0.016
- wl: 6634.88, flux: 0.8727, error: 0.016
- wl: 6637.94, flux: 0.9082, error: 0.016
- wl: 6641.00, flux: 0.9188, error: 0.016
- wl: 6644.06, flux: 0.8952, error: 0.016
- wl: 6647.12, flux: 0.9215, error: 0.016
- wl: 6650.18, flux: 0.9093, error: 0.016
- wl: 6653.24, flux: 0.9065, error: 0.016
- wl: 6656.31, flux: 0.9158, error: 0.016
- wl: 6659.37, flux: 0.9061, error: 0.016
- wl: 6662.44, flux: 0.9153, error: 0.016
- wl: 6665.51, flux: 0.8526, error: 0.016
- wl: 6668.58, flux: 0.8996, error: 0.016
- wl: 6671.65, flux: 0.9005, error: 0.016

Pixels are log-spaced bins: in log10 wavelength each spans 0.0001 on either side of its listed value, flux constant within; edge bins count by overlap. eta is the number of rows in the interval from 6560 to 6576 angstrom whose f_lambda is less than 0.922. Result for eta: 4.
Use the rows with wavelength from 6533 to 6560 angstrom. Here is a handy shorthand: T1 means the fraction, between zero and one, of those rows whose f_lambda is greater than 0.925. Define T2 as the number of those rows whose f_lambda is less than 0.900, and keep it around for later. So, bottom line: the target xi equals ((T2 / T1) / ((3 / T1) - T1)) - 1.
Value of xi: -0.65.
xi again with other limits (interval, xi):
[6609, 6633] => -0.66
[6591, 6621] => 0.00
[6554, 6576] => 0.71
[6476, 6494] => -0.61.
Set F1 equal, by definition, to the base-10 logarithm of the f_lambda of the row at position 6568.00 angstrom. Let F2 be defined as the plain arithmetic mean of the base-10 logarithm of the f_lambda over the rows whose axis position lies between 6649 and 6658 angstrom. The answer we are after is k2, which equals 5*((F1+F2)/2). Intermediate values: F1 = -0.047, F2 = -0.04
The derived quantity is -0.22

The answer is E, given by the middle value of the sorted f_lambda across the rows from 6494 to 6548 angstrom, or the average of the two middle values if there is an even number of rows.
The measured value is 0.922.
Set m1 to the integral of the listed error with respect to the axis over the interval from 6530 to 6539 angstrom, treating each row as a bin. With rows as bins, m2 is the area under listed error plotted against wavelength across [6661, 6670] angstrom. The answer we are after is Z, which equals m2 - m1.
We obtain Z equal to -0.003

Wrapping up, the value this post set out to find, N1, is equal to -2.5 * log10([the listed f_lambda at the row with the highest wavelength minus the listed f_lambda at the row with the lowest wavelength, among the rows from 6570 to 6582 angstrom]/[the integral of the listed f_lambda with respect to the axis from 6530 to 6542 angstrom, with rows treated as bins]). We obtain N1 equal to 6.2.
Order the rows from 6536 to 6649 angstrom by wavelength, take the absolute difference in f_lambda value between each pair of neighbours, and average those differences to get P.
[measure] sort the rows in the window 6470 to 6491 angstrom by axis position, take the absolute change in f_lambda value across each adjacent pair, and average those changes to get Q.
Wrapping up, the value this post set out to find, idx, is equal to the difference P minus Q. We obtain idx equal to 0.005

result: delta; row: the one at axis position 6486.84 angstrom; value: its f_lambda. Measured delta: 0.9392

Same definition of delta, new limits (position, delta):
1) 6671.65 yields 0.9005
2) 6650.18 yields 0.9093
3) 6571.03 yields 0.8862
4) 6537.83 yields 0.9217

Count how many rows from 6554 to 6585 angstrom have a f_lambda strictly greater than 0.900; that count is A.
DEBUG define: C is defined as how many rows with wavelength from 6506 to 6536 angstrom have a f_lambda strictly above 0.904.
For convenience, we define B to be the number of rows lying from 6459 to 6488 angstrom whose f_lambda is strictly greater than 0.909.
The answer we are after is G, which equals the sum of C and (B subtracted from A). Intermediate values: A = 5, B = 6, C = 9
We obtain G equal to 8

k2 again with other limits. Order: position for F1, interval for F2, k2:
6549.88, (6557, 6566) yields -0.37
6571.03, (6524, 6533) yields -0.20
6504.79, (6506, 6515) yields -0.09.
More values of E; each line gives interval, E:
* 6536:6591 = 0.911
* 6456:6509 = 0.912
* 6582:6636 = 0.909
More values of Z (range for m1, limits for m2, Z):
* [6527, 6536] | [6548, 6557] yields 0.000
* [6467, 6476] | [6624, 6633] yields -0.009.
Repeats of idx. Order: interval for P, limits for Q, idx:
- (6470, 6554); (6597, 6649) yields 0.009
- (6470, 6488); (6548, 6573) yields -0.060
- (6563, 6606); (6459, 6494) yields 0.013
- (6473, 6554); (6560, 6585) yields -0.057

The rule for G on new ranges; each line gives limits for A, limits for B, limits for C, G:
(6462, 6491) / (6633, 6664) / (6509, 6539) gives 10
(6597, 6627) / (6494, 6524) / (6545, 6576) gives 7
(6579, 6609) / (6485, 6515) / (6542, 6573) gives 7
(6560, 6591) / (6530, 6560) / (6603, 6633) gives 7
